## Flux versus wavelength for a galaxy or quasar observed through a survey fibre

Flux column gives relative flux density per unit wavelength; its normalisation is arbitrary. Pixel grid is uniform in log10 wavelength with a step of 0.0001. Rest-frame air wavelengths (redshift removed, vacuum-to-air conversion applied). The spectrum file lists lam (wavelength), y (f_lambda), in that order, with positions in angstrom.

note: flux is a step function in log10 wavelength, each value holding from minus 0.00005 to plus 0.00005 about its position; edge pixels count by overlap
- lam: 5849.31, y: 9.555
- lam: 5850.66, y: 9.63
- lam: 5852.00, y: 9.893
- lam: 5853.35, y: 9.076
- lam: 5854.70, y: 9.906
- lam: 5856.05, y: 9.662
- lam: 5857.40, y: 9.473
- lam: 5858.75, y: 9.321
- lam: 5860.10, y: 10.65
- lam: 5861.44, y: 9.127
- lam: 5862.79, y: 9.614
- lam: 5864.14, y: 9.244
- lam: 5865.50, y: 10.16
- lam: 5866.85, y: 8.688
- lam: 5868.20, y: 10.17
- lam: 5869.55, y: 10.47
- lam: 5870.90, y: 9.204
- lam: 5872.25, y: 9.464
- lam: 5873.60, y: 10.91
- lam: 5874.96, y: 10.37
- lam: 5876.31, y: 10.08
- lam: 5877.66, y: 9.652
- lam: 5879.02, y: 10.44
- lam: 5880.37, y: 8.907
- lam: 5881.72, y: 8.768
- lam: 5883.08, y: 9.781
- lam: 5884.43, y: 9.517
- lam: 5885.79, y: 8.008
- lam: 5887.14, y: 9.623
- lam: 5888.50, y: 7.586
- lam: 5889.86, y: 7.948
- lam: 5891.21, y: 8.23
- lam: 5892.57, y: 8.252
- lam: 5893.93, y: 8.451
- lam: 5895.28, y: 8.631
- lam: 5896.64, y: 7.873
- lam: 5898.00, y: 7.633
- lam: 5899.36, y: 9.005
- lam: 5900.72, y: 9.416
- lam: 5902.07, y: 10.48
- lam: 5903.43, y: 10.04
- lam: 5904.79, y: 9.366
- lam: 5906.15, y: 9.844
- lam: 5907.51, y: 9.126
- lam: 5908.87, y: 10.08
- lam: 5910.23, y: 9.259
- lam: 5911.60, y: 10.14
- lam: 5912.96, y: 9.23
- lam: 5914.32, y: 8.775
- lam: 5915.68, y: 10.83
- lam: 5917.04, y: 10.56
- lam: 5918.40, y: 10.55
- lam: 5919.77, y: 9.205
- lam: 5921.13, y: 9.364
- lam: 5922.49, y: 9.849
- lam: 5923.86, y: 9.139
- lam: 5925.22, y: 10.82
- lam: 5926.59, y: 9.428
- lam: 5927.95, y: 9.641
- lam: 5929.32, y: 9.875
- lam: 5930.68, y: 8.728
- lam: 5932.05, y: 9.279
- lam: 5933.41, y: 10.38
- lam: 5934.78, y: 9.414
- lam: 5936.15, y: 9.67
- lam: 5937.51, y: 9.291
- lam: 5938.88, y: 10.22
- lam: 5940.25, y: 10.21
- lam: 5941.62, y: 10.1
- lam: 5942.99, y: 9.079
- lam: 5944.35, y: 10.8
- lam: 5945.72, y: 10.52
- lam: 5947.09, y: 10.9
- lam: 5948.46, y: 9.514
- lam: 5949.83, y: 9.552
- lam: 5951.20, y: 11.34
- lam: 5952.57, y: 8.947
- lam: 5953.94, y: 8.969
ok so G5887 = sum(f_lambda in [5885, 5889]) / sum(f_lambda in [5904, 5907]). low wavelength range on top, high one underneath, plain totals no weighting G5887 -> 1.3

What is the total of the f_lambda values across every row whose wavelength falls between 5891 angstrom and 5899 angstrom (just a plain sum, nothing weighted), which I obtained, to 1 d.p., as 49.1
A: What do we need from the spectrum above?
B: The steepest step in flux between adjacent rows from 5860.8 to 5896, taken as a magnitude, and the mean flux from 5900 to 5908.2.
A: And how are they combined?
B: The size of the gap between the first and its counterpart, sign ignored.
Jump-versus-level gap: 7.7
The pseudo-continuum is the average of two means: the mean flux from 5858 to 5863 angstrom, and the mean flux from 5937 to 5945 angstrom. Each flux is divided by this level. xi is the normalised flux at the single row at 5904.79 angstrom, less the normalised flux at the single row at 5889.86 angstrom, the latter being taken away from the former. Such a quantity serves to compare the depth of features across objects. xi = 0.14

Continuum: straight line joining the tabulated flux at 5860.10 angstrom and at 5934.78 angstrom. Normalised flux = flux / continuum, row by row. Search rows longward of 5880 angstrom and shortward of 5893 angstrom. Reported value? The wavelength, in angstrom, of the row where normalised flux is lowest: 5888.50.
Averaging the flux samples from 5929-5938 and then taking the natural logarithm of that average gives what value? 2.25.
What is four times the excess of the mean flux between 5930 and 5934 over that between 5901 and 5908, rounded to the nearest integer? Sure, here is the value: -1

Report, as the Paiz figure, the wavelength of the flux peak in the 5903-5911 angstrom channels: 5908.87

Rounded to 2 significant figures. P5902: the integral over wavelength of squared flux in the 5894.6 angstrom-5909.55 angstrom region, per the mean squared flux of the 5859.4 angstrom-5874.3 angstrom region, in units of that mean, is 13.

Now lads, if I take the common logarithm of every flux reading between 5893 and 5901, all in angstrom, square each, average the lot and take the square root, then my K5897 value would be 0.929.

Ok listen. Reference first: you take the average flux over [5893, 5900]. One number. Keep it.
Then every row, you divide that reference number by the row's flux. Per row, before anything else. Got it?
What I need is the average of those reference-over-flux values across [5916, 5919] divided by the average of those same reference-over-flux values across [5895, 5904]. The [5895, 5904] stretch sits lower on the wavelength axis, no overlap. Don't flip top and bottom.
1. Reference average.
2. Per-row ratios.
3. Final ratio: 0.84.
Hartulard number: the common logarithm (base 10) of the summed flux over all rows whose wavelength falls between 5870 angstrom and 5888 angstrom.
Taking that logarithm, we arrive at 2.10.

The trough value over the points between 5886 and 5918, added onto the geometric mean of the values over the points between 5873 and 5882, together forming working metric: 17.4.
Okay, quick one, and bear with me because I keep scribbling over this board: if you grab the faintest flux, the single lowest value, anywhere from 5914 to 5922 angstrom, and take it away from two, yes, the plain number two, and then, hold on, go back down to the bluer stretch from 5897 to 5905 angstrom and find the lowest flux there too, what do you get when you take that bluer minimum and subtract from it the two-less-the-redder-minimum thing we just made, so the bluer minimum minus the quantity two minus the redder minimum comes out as 14.4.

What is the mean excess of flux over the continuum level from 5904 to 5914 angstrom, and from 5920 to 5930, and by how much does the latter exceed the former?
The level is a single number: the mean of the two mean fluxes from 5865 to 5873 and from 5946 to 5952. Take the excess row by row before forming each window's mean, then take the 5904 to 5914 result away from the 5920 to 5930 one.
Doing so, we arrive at 0.15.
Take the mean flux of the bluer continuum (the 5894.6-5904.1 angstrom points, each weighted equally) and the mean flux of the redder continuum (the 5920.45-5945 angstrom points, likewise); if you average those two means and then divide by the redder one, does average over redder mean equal 0.96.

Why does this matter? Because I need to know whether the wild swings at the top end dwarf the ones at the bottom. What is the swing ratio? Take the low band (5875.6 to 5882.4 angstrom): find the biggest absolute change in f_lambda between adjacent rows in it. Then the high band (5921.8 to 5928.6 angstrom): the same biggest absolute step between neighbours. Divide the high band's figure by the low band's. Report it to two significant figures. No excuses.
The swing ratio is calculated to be 1.1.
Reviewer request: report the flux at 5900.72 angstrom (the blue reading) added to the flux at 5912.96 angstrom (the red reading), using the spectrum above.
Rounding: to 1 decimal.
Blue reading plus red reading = 18.6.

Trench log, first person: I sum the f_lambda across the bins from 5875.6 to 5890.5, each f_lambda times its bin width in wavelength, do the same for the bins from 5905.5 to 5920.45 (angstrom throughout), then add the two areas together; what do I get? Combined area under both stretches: 282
